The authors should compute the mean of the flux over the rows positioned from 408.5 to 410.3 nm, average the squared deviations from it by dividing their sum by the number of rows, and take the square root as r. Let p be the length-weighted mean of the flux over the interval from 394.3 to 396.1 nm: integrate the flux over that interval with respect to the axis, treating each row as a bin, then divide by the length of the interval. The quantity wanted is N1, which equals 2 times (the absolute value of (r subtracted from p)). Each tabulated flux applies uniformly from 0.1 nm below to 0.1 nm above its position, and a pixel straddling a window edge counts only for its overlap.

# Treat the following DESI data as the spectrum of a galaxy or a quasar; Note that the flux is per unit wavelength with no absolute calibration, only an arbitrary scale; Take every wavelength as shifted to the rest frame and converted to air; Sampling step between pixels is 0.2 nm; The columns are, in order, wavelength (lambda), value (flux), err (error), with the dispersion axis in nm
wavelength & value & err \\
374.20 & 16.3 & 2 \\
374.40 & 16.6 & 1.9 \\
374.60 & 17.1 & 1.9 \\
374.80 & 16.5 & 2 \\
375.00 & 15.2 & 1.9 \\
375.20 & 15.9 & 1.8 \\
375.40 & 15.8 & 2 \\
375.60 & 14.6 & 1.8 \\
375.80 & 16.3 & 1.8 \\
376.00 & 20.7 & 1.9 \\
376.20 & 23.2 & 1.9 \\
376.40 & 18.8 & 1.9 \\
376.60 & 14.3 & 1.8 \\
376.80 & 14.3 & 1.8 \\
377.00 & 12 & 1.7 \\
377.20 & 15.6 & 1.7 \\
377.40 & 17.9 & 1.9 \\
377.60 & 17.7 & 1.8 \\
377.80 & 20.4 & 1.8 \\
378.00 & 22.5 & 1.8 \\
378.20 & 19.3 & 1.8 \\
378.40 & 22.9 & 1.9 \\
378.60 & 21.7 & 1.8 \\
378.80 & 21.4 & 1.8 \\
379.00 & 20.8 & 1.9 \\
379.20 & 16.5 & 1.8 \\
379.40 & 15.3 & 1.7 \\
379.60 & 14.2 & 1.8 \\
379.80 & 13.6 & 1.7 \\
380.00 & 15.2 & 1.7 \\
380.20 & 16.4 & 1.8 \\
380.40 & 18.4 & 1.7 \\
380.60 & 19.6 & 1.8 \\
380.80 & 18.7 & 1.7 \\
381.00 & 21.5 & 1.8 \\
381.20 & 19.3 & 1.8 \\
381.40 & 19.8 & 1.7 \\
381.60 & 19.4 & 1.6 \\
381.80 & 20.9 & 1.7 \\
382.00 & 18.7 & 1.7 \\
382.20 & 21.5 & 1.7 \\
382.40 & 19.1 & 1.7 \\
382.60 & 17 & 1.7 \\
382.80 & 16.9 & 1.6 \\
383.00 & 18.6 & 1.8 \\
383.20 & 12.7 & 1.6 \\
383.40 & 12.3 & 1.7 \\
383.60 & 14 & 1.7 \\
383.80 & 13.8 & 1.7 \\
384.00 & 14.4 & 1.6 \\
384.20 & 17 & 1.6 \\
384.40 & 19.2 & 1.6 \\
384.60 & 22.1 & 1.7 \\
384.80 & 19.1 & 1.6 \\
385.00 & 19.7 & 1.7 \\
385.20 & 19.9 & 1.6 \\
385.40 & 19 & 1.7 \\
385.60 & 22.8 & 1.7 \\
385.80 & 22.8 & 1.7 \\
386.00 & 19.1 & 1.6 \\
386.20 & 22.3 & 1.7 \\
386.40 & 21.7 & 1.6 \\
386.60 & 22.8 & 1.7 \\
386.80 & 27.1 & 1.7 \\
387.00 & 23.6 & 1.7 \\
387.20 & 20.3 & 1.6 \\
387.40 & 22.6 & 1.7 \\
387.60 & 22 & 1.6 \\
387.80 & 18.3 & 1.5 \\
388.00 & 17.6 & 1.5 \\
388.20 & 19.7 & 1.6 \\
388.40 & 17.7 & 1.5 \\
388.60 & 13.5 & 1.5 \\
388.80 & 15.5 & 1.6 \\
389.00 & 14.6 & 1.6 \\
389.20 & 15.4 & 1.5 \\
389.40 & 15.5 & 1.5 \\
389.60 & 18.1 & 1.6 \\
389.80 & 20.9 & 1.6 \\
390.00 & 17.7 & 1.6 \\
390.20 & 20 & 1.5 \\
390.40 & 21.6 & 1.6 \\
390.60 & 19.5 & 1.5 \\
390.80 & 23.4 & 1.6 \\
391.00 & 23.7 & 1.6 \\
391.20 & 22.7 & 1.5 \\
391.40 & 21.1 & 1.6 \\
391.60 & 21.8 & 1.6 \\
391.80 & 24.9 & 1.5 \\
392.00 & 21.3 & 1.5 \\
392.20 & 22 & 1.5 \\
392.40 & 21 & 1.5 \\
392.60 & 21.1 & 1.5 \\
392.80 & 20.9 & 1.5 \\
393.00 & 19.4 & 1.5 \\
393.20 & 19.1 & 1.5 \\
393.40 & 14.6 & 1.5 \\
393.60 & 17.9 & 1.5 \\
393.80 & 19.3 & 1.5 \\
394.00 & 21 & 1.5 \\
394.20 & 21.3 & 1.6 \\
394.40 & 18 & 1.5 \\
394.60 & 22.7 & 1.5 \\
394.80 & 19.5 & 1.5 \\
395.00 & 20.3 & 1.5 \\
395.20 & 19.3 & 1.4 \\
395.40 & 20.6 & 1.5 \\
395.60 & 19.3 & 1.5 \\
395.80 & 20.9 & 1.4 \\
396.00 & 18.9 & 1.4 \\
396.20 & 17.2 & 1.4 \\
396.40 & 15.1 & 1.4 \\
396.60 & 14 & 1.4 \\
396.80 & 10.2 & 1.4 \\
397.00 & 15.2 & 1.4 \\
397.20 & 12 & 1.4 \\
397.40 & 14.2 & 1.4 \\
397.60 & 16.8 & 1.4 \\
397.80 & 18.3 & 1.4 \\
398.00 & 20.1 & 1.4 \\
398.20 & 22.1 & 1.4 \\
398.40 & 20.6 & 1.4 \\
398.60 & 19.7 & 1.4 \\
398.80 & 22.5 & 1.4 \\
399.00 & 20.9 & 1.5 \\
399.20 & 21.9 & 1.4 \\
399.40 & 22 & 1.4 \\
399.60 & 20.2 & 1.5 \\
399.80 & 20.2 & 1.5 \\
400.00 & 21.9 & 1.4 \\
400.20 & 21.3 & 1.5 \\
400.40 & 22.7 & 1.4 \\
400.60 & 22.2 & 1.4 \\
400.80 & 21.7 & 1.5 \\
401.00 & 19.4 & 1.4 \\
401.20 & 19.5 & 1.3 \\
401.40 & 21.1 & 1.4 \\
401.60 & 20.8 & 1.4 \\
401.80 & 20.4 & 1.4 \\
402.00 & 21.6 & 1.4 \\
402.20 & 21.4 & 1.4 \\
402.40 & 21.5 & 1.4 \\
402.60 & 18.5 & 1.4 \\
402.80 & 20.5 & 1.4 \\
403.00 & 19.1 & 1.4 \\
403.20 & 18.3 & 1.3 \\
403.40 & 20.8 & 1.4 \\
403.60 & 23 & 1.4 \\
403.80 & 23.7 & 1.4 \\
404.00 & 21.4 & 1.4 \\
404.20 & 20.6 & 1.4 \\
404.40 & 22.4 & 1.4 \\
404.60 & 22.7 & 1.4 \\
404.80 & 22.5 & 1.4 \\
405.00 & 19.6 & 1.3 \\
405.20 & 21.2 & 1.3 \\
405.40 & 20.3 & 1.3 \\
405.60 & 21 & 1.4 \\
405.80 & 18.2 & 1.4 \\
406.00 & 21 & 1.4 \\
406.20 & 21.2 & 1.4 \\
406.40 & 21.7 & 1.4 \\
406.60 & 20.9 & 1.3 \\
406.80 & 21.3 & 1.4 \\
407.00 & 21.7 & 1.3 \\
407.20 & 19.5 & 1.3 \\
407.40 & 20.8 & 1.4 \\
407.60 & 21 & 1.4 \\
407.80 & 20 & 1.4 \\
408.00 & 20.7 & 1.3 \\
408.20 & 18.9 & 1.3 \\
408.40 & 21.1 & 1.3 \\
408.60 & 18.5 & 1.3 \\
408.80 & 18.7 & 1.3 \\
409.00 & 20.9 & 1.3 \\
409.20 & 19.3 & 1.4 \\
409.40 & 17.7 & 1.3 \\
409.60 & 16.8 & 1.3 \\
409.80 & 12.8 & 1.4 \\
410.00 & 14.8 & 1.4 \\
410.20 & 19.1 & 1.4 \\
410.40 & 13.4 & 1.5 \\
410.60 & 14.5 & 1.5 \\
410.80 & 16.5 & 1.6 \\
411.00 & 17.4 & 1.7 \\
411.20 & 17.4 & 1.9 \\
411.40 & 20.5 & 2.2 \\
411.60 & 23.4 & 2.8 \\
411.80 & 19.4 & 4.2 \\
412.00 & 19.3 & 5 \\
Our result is 35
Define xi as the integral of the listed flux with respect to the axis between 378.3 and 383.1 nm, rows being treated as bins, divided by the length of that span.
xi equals 19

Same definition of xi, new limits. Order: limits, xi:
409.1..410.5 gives 16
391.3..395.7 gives 20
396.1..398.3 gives 16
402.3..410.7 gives 20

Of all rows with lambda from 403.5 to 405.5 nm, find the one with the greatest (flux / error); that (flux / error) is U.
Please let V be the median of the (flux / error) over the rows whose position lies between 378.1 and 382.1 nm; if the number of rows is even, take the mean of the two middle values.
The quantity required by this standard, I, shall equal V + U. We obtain 27.8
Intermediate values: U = 16.9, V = 10.9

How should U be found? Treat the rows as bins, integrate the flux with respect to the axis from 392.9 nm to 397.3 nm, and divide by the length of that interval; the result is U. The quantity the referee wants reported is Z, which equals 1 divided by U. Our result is 0.056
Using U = 18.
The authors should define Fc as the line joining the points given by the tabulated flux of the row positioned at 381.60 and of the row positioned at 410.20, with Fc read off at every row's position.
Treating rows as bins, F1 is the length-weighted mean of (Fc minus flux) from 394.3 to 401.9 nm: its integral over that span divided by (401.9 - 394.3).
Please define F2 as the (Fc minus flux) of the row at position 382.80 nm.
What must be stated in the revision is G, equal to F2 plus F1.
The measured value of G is 2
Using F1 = -0.1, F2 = 2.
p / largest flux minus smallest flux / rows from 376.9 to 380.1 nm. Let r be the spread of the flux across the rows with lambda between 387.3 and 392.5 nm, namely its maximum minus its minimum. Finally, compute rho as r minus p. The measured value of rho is 0.5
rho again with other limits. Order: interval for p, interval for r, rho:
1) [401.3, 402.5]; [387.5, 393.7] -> 10.2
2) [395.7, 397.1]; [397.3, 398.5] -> -2.8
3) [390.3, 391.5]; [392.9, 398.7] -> 8.3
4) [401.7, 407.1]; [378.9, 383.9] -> 3.7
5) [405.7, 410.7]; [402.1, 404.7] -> -3.5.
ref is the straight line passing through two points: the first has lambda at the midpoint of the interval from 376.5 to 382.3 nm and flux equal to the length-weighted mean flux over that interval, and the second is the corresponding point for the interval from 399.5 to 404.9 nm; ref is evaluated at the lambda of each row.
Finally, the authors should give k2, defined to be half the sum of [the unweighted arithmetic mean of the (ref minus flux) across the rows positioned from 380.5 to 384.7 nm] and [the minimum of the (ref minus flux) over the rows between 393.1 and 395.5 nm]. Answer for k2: -0.9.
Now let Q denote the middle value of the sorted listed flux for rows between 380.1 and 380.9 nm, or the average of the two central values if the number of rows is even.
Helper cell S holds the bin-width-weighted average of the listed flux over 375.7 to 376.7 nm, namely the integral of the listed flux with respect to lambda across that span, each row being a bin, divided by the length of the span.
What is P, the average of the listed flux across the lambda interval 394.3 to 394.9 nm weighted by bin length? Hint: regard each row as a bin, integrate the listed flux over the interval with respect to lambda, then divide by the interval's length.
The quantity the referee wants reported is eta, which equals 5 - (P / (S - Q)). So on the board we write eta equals -177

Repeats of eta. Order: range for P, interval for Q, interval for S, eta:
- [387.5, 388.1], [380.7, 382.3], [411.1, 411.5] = 35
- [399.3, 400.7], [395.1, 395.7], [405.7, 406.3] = -21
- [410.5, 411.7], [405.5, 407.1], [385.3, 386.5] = -95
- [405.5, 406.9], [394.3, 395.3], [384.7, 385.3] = -306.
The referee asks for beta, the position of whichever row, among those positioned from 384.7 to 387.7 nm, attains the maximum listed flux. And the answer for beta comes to 386.80 nm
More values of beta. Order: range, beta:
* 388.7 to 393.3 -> 391.80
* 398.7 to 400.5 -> 400.40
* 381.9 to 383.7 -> 382.20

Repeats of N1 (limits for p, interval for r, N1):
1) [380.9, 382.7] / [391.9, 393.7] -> 35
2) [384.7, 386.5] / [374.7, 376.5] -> 36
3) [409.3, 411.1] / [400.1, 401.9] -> 30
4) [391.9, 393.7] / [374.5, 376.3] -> 34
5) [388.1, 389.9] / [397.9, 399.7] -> 32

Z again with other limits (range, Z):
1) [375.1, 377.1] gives 0.060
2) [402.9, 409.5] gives 0.049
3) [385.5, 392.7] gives 0.049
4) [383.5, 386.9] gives 0.050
